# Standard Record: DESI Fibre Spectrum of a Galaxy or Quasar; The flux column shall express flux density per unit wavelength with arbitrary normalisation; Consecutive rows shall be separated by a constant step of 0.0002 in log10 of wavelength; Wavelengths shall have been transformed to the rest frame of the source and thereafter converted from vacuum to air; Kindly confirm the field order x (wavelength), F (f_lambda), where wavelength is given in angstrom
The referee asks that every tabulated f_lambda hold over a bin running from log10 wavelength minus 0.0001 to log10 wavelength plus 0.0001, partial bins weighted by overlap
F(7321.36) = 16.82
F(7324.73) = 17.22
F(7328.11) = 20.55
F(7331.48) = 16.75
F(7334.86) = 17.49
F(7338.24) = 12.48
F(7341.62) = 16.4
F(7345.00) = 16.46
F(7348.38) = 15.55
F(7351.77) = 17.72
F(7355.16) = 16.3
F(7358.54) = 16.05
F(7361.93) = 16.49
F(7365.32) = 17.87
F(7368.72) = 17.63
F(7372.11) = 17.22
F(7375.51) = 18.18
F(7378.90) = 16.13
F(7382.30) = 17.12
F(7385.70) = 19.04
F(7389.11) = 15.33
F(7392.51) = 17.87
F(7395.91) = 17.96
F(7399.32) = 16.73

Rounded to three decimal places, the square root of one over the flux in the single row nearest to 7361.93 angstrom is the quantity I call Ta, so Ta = 0.246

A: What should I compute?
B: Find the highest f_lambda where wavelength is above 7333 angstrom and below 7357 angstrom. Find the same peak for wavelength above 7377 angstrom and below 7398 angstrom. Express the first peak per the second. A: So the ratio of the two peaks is 0.93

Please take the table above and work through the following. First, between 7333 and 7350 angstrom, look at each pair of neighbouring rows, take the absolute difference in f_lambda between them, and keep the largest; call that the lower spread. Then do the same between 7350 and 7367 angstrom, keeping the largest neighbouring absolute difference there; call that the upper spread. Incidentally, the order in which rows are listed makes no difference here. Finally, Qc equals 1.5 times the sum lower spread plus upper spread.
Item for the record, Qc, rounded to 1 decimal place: 9.6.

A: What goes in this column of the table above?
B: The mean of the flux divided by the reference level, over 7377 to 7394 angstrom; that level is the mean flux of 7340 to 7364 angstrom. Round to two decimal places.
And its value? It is 1.04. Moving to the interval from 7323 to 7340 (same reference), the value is 1.03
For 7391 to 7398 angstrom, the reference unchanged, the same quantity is 1.09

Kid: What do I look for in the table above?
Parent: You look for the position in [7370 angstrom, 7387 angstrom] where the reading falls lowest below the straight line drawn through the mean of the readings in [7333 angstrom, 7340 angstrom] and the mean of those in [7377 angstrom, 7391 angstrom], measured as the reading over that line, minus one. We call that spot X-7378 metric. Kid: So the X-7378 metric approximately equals 7378.90 angstrom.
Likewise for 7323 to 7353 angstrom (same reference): 7338.24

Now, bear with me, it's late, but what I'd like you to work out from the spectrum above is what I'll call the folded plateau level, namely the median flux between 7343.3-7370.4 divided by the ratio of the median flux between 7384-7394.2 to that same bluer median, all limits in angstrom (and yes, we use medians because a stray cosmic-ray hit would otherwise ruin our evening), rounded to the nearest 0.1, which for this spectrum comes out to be 15.2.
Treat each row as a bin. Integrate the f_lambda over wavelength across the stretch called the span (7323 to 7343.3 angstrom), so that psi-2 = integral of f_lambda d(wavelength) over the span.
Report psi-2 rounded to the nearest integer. 341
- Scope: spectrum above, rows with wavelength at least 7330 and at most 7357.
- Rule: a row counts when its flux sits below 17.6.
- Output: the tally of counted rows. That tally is 7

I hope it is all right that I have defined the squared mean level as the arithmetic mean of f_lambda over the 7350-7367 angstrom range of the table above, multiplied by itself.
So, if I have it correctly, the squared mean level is 285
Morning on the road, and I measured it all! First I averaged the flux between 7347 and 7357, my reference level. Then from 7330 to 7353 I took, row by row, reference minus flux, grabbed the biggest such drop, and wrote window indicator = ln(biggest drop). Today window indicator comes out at 1.40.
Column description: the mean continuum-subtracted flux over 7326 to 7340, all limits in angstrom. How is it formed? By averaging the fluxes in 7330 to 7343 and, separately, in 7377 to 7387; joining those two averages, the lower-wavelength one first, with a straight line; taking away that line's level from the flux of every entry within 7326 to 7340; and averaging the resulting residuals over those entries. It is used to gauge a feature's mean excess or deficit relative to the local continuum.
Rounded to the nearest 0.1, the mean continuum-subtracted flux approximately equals 1.2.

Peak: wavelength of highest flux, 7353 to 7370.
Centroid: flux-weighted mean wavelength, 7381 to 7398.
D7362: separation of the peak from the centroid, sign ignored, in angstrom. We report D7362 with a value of 23.8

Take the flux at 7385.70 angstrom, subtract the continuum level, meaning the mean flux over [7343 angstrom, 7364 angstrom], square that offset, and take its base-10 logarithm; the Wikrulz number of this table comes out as 0.8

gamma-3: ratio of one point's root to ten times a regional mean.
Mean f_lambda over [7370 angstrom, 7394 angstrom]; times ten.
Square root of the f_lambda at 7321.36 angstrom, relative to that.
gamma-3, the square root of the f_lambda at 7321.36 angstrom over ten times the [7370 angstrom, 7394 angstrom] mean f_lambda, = 0.0237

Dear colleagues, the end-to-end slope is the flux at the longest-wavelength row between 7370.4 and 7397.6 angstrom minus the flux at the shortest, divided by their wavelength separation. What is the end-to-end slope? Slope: 0.031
